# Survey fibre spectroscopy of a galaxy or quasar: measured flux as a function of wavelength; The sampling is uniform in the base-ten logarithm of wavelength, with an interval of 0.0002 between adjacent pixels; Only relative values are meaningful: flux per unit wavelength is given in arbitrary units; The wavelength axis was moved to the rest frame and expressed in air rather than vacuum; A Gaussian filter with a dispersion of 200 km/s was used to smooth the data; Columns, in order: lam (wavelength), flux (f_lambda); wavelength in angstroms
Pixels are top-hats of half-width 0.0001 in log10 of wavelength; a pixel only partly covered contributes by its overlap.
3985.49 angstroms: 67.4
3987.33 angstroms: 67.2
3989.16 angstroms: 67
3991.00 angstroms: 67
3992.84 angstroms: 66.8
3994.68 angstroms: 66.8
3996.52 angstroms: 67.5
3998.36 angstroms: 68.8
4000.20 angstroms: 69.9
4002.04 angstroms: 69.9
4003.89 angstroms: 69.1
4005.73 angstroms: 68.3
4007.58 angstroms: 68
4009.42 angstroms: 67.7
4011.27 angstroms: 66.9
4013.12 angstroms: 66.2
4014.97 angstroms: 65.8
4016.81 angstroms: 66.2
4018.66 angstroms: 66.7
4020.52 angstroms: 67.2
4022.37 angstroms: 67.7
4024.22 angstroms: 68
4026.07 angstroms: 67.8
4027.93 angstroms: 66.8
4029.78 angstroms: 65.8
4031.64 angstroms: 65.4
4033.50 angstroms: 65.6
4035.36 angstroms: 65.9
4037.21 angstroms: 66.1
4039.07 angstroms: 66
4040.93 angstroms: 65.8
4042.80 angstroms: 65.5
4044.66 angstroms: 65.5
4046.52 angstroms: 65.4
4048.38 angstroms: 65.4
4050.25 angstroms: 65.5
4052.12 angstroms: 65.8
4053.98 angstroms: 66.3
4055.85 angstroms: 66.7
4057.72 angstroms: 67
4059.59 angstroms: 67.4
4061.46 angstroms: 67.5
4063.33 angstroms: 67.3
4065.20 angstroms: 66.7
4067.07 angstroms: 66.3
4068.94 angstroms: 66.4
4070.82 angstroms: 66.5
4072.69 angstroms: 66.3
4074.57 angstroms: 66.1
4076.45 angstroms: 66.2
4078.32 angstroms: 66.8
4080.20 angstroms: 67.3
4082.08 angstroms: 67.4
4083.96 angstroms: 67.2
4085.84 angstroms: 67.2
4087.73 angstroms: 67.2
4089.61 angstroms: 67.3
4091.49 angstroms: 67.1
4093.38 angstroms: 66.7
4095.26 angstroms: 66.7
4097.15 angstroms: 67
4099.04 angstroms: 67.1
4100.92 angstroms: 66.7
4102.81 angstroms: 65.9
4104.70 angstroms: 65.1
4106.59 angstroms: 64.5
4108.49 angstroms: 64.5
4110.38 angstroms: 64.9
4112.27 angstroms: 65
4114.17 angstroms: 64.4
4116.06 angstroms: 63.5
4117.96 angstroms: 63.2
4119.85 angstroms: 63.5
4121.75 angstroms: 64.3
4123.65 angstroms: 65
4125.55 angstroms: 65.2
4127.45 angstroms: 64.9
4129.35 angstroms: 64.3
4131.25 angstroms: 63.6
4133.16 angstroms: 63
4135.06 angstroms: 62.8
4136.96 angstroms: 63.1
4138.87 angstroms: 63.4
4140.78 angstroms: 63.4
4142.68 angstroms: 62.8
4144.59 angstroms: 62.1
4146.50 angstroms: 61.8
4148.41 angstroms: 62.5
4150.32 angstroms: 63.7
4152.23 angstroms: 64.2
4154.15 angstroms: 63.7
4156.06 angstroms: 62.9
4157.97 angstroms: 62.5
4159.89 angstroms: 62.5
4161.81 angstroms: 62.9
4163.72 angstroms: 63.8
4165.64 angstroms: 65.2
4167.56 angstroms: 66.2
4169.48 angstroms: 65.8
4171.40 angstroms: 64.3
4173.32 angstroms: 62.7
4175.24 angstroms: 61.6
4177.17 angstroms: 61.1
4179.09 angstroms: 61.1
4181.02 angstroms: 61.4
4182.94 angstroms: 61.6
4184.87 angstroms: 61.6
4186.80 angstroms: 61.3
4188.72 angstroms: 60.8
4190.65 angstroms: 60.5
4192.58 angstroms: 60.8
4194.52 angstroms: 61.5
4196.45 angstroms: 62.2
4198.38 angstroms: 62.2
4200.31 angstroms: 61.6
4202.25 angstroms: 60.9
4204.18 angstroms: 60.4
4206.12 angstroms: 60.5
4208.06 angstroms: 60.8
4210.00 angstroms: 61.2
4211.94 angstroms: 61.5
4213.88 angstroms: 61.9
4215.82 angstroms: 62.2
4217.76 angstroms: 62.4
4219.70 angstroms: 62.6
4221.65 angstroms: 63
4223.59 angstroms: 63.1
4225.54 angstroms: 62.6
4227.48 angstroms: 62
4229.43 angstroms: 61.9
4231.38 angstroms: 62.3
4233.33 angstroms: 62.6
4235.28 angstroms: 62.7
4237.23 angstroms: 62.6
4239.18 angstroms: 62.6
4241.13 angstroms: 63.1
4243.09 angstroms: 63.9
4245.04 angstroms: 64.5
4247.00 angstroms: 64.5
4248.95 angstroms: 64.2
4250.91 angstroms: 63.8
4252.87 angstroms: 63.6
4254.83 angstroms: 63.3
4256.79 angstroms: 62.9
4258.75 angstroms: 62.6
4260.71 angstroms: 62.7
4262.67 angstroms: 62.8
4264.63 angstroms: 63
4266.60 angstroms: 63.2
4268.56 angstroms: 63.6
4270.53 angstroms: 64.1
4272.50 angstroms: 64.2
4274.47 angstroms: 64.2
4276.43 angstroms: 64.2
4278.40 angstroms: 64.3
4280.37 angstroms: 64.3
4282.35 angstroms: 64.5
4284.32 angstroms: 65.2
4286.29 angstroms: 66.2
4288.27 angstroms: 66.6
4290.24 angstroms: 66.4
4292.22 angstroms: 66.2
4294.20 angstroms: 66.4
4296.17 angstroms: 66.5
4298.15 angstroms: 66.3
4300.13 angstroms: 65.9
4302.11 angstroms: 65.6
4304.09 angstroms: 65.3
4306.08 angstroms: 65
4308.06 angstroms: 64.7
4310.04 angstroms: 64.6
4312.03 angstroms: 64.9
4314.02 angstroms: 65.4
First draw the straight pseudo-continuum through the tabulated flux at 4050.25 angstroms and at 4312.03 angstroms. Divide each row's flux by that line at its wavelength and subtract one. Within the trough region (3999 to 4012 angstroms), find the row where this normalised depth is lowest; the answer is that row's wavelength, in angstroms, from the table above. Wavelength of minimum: 4011.27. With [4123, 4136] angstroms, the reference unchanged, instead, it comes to 4135.06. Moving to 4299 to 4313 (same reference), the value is 4310.04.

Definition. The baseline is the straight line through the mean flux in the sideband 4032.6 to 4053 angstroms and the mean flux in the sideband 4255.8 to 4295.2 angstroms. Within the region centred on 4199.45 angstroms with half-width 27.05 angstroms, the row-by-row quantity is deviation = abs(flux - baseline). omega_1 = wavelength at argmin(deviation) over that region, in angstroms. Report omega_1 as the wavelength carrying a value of 4223.59 angstroms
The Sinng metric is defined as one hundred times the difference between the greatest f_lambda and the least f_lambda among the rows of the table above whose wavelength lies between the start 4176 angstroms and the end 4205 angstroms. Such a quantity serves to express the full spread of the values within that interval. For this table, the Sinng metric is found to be 180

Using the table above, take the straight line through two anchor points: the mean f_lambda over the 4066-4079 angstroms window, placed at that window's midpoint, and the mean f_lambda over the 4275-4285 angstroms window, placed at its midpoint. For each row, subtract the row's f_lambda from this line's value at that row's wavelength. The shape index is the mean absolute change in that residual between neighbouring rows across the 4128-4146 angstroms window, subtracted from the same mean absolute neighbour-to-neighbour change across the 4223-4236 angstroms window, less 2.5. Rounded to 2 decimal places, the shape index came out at -2.59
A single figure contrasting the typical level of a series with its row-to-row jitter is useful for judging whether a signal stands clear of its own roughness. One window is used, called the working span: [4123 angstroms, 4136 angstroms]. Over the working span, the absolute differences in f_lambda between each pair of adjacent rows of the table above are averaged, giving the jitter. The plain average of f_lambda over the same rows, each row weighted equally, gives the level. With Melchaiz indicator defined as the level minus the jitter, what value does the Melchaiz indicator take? 64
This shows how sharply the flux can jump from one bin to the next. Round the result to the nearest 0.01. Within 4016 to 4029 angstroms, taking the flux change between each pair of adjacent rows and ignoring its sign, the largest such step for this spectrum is 1.00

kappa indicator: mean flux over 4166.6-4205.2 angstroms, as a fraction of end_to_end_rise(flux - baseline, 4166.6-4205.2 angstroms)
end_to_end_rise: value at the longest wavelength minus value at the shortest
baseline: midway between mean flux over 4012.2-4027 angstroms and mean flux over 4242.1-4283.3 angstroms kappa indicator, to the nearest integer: -11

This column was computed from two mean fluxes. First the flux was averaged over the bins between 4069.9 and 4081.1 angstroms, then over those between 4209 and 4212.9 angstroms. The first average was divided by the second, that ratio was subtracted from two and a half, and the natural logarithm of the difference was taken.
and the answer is 0.347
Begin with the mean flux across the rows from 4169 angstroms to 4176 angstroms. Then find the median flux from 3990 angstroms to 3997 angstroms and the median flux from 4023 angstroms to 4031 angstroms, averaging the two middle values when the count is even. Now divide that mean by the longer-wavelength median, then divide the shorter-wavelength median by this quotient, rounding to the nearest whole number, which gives 71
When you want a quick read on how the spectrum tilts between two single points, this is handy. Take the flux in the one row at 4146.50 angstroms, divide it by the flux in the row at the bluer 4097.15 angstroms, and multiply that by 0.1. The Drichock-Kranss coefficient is 0.092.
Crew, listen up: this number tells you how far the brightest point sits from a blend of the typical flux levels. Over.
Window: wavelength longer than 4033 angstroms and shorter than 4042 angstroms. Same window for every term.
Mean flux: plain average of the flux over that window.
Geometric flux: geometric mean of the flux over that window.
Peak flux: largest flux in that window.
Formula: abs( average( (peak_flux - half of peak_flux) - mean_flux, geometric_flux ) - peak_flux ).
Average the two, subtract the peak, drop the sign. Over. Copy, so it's 49.6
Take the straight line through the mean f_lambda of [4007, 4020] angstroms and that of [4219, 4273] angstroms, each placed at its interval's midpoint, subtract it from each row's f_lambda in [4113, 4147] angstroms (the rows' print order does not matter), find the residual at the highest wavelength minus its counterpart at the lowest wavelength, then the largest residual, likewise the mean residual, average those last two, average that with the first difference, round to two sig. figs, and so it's -1.3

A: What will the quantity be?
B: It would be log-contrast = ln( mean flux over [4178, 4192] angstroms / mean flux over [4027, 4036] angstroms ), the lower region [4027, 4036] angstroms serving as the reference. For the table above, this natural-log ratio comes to -0.07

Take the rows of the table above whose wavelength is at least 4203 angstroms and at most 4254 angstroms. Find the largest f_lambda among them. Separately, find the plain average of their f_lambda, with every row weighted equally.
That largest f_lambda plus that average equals 127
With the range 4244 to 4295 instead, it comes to 131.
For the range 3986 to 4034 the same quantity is 137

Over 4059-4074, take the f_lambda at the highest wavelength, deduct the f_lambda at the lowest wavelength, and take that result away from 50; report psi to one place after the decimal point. 51.1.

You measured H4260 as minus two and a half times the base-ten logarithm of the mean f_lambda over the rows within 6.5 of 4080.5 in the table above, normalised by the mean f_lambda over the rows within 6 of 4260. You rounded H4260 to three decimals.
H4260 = -0.067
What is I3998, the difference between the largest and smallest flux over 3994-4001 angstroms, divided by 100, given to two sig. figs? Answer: 0.031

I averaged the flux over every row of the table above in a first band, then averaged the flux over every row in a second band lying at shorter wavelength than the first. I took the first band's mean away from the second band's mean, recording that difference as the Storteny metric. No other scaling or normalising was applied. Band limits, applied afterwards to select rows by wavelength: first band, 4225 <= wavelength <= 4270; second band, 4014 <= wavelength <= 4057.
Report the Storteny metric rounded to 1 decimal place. 3.1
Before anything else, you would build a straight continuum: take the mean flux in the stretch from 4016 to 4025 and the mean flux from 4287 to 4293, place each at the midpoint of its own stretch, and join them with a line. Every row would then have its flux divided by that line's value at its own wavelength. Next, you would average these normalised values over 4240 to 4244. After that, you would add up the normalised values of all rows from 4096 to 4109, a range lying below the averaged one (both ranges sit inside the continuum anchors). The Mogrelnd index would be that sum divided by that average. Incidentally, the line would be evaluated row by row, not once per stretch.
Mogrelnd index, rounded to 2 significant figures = 7.2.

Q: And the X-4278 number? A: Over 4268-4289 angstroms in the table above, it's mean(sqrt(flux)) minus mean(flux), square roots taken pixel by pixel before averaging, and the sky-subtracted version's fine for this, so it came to -56.6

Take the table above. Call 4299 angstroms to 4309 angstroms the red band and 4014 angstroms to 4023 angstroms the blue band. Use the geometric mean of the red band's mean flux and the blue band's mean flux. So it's 66.0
